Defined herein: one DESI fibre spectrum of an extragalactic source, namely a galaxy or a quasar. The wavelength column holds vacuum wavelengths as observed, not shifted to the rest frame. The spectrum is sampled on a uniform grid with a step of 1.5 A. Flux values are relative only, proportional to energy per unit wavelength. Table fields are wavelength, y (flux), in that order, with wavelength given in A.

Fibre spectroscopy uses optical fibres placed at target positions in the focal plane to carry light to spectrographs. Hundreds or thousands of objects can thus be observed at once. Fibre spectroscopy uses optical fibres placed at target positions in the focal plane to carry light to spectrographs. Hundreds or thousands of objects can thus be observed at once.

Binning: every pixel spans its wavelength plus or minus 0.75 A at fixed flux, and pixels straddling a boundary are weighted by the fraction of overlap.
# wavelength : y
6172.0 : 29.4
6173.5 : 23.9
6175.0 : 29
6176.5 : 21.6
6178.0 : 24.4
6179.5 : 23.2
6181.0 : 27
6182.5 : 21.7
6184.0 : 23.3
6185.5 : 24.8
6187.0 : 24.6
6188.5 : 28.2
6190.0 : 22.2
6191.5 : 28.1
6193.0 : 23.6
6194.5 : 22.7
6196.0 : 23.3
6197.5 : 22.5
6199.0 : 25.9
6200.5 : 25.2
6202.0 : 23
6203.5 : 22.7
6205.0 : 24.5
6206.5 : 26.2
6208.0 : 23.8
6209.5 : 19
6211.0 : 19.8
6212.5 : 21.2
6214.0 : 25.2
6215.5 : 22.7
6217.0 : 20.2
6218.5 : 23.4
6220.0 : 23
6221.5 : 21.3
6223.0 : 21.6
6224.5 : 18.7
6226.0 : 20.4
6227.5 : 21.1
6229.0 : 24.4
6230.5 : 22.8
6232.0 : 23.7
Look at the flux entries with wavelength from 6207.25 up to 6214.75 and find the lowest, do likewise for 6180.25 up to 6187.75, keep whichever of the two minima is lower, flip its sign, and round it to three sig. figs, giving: -19.0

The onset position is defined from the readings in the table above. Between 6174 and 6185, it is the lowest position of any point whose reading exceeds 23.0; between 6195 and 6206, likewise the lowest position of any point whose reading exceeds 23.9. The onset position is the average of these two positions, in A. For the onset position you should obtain 6187.0 A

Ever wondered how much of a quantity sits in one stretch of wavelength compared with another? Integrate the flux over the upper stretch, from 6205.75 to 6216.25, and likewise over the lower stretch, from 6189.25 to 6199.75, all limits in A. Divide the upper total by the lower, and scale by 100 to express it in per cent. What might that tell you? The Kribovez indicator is 93.8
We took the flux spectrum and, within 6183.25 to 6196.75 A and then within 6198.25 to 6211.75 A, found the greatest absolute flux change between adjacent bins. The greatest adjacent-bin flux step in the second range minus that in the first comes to -1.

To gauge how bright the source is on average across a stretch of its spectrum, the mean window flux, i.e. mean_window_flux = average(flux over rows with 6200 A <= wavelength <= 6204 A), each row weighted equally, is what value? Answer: 23.6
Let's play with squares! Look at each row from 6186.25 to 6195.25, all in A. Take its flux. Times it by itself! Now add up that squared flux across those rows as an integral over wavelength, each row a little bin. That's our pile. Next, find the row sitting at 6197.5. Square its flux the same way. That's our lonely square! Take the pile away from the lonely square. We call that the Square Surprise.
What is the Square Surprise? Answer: -5126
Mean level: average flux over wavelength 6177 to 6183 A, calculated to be 24.1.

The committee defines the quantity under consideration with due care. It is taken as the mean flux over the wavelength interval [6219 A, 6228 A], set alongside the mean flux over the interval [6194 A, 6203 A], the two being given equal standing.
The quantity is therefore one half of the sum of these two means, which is 22.4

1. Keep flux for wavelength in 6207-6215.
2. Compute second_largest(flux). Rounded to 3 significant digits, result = 23.8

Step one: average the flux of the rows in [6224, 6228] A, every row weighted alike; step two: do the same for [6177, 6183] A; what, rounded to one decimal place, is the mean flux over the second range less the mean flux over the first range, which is 4.0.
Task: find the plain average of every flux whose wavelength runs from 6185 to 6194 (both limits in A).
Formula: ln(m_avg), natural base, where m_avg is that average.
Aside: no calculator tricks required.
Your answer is 3.23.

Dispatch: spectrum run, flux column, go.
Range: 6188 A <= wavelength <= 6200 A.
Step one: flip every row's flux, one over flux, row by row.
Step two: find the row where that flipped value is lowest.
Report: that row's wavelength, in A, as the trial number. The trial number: 6188.5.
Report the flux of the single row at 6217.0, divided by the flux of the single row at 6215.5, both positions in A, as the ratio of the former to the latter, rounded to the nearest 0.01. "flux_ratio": 0.89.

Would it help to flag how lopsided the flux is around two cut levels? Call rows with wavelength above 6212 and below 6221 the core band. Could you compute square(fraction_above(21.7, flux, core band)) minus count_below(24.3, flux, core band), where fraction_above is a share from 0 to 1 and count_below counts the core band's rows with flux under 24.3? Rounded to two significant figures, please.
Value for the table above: -4.6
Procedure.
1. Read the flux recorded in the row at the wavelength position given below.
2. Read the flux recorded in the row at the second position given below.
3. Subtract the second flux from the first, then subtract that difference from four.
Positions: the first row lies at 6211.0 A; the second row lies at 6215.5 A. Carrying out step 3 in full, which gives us 7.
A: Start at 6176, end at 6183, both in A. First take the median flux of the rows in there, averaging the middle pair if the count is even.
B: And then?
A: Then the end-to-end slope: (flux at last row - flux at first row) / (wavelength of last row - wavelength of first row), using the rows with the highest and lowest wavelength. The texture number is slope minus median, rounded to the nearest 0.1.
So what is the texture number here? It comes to -23.2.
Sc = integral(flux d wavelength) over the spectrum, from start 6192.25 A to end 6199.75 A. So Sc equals 177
